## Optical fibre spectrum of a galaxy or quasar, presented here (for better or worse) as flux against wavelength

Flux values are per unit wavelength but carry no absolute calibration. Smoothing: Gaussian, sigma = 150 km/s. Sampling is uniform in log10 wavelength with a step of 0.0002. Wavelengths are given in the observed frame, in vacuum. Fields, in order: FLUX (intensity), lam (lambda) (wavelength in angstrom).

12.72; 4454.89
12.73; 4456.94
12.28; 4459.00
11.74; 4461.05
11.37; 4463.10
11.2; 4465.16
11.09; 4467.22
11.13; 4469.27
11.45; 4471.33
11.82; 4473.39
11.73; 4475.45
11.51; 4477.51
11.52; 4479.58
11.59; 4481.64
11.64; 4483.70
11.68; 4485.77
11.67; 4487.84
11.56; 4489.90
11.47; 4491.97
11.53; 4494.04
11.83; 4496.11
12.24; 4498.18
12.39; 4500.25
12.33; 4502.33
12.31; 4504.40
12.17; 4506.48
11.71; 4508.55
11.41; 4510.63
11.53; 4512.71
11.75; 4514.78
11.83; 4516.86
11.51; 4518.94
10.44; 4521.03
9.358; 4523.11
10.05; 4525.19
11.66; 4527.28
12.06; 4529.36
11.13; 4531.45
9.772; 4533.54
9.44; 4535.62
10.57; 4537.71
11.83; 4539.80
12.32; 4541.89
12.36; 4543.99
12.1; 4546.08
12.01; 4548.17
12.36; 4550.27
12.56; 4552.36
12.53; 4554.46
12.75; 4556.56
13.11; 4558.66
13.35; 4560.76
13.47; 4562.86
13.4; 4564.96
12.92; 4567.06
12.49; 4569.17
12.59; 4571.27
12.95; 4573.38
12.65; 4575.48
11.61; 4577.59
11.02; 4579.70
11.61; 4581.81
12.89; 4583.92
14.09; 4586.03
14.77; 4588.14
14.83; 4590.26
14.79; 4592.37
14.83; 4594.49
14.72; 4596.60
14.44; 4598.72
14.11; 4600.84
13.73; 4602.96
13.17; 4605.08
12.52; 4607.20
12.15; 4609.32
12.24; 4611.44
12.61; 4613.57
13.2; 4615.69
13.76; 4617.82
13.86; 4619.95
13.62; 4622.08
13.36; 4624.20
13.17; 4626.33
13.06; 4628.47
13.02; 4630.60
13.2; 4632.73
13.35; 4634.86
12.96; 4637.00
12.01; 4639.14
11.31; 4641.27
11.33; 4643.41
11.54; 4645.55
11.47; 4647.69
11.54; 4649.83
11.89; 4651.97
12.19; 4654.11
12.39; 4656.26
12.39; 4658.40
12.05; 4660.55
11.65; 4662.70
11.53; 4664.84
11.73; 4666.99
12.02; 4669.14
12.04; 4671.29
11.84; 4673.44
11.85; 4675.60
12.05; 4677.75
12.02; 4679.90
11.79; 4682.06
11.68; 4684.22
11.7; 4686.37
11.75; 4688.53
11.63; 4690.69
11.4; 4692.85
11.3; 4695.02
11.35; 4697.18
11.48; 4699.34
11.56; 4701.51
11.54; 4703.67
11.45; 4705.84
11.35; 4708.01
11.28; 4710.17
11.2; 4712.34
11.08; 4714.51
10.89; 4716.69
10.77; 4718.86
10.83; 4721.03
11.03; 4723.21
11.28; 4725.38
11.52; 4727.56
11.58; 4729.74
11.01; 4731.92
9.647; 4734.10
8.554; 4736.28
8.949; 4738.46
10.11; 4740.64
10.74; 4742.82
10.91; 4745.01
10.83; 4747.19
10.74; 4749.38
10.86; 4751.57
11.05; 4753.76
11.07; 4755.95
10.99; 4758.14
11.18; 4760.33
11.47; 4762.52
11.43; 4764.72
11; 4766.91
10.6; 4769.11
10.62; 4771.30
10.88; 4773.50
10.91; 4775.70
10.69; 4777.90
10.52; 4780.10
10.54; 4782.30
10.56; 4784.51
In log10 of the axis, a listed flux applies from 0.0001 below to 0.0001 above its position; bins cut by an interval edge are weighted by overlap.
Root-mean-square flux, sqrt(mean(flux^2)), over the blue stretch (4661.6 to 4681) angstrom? 11.9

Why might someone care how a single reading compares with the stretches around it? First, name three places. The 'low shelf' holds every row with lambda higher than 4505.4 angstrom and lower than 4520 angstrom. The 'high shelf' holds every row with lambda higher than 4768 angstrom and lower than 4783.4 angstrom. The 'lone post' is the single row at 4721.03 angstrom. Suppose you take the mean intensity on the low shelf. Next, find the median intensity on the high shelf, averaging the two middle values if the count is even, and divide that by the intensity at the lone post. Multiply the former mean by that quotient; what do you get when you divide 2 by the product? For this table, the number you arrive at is 0.174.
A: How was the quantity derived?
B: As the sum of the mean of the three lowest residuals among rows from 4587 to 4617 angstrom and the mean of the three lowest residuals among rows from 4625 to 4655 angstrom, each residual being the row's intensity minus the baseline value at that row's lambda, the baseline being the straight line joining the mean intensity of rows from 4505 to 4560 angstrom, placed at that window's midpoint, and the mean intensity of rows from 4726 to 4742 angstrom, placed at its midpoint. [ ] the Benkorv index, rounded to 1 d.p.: 1.8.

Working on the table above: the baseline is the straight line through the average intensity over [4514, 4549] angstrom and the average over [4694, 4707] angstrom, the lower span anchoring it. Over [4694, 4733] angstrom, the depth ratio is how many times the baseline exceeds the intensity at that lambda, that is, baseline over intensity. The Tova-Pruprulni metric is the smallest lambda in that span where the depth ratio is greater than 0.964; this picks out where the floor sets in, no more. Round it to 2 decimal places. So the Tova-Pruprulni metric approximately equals 4695.02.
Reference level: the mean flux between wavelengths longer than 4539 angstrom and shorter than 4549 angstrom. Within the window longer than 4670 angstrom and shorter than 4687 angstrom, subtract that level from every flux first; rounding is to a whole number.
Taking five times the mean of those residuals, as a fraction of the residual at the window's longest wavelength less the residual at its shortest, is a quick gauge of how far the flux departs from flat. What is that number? 4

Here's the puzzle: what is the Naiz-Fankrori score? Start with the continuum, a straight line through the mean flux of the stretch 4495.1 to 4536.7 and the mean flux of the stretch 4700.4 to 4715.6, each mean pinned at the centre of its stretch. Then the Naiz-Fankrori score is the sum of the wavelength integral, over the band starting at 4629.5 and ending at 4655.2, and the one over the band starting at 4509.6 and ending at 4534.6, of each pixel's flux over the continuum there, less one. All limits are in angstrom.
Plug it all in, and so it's 1.1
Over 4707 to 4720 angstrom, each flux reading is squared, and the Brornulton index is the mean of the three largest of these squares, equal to 127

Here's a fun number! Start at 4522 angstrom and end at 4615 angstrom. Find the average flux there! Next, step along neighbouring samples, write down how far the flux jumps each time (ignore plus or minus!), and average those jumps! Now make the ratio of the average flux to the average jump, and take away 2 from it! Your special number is 24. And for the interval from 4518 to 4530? 9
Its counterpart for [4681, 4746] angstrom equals 39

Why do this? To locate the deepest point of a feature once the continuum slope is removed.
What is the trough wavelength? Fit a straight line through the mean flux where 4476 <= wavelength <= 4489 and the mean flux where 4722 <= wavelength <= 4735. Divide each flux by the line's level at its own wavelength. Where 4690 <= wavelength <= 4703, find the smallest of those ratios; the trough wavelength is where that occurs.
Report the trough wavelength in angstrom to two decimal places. 4695.02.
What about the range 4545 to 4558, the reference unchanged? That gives 4548.17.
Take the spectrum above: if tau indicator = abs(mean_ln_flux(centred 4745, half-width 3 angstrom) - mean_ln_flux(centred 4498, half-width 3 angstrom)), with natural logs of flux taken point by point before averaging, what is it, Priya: 0.115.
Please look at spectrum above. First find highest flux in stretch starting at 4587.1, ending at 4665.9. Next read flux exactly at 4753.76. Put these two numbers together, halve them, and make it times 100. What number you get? 1294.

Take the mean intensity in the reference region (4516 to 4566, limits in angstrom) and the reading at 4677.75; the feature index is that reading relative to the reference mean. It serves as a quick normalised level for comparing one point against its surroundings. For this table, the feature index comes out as 1.03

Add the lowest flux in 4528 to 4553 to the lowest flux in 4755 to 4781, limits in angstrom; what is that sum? 20.0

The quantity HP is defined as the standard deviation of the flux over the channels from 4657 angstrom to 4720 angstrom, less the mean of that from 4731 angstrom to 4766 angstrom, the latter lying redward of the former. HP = -10.2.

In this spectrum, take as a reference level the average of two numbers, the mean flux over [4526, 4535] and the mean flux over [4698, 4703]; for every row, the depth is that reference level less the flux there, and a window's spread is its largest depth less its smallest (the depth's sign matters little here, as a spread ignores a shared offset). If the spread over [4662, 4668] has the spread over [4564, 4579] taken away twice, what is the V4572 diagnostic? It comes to -3.4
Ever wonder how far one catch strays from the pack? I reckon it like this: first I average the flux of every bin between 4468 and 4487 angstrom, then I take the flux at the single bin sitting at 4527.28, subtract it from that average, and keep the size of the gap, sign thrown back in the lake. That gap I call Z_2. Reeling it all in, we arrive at 0.10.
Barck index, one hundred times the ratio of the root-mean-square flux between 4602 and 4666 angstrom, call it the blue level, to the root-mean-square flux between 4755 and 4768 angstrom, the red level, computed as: 112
